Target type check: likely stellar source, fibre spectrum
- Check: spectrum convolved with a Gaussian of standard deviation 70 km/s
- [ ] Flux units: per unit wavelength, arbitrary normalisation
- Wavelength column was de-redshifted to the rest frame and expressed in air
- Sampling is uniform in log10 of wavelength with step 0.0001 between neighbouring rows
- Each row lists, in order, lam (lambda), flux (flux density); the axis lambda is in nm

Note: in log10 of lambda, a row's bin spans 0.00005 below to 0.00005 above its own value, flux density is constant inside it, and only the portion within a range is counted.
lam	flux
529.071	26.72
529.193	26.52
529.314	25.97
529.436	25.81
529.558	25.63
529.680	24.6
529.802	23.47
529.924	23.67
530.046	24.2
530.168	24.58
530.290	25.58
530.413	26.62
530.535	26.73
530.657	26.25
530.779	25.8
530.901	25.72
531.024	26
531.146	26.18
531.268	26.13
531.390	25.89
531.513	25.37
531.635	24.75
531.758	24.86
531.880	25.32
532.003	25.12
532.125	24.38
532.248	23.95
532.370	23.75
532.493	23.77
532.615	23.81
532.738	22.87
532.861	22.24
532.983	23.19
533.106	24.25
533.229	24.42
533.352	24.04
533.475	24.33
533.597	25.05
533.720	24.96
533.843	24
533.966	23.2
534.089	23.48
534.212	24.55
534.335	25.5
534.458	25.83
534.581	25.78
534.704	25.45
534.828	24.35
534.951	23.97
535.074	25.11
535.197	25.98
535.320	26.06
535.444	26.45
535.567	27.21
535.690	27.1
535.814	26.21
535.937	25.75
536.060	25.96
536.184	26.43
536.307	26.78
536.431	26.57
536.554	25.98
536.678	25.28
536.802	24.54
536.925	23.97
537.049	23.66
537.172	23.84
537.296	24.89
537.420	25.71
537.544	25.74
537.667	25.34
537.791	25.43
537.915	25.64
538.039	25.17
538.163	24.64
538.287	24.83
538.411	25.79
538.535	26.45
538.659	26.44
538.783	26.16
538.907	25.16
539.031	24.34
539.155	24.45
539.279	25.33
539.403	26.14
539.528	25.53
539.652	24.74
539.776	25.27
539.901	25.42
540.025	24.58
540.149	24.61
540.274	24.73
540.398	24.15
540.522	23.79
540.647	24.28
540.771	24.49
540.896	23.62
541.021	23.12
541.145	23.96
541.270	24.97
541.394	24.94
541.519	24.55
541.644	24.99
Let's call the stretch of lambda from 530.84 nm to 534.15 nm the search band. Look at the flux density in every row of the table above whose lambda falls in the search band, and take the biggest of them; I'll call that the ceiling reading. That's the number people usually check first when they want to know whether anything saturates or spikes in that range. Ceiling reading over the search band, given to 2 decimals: 26.18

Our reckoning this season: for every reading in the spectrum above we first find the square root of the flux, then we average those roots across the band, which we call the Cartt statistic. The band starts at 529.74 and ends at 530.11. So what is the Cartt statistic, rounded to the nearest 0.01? 4.88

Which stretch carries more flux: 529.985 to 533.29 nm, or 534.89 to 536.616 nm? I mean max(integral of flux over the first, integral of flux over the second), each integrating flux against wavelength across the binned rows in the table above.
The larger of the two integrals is 82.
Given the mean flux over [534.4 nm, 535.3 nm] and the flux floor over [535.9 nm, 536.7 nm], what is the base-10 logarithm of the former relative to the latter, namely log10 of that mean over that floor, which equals 0.00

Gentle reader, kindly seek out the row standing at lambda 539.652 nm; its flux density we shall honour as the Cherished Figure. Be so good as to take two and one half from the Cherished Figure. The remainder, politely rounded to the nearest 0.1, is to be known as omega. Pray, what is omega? 22.2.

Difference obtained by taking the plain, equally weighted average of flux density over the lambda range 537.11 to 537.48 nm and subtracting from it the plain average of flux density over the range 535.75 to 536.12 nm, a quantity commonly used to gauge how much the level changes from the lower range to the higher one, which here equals -1.2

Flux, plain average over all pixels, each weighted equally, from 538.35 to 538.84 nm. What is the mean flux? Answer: 26.2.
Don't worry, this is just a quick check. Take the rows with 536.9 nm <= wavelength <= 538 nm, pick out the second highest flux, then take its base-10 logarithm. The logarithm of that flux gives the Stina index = 1.41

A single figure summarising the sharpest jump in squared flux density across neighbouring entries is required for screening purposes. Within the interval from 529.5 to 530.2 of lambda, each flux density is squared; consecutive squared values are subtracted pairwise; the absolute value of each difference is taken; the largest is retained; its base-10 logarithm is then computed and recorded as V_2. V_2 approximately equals 1.73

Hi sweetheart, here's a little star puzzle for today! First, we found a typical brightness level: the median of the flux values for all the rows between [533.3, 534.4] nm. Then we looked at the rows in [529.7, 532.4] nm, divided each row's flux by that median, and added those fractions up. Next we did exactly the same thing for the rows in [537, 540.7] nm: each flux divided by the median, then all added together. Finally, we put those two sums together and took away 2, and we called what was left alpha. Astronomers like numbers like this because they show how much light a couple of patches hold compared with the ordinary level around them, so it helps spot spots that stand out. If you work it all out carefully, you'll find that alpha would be 52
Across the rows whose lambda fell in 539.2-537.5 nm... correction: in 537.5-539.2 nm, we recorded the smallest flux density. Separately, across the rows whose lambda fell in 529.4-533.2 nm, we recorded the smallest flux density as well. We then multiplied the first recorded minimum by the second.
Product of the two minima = 541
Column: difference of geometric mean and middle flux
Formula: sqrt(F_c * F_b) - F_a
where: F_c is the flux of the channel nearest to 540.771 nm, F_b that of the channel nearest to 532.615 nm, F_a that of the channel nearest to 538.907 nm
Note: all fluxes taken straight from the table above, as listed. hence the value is -1.0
